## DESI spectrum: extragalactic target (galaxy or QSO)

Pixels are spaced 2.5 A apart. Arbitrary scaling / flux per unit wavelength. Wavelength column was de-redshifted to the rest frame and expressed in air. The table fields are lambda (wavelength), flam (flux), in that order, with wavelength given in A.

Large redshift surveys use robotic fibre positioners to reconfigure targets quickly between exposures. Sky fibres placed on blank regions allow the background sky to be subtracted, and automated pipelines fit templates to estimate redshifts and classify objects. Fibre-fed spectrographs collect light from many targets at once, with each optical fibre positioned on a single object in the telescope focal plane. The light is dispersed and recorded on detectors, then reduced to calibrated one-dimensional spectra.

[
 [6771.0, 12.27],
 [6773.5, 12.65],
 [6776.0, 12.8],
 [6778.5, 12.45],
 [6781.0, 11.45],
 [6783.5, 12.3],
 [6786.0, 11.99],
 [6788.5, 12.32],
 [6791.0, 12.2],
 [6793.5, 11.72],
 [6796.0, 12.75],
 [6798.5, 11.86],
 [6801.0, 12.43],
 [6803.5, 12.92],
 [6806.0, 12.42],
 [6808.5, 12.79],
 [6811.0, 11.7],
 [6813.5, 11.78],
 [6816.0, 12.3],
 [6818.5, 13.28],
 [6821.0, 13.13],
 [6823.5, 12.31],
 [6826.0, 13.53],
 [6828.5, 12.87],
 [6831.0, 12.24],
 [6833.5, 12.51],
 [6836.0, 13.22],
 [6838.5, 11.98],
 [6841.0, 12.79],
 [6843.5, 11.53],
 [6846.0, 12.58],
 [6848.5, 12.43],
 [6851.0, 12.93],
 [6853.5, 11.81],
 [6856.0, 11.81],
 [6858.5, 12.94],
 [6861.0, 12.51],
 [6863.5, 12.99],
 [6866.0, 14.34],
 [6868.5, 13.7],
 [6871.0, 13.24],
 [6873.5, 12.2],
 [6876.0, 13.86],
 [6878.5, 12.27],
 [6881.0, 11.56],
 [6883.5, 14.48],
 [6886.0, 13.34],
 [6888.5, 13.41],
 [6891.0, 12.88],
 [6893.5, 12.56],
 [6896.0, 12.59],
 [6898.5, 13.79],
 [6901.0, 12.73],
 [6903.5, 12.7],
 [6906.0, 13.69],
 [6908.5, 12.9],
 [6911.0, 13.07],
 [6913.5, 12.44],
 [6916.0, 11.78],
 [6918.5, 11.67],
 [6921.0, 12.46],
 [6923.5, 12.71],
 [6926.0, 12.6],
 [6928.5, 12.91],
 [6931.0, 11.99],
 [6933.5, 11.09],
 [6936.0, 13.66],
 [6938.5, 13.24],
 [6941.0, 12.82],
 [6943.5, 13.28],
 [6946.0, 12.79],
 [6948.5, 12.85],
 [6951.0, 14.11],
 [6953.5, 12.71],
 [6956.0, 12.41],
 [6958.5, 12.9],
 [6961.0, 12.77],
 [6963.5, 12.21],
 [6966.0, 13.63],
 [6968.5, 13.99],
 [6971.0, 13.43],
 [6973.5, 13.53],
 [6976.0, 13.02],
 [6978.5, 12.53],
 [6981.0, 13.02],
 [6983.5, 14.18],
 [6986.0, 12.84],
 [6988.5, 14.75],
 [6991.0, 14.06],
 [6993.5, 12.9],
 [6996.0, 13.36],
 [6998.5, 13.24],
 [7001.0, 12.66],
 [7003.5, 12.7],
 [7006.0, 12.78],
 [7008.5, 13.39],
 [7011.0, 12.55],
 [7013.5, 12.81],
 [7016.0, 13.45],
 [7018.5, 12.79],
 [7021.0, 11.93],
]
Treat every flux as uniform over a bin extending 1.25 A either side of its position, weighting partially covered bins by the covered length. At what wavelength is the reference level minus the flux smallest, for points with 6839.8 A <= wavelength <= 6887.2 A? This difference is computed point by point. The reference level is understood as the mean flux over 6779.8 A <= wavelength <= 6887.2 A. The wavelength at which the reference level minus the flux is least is 6883.5 A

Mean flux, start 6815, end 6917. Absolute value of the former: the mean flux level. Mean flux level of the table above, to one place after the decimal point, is 12.8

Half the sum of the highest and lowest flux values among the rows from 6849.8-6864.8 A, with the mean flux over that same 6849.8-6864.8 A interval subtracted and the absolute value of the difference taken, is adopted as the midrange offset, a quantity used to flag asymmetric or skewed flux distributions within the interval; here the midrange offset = 0.10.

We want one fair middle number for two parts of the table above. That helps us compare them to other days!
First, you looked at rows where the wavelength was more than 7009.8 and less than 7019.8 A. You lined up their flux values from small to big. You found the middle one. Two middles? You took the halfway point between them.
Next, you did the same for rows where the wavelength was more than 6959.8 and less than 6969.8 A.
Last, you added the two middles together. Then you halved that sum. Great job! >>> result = 13.0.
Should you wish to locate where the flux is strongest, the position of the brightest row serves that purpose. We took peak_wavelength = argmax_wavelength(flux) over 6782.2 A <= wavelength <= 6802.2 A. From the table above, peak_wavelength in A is 6796.0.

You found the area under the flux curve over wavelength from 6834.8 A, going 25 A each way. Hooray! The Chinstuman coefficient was 624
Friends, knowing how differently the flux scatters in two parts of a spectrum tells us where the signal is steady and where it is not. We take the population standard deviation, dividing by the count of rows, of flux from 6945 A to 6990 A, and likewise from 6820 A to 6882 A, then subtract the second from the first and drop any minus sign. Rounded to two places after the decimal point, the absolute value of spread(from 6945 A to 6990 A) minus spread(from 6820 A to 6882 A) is 0.03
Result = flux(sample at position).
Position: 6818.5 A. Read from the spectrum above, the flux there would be 13.28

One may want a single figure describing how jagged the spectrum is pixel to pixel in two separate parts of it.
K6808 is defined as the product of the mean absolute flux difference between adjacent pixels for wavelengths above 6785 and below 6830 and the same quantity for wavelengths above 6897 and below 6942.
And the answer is 0.40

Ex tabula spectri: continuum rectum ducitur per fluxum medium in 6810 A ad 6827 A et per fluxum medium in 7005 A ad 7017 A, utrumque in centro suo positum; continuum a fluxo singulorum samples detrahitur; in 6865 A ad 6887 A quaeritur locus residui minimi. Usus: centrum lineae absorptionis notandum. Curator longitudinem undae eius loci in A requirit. 6881.0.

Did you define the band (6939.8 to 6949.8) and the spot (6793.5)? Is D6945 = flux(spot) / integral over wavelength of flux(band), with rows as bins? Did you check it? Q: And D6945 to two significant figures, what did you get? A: 0.091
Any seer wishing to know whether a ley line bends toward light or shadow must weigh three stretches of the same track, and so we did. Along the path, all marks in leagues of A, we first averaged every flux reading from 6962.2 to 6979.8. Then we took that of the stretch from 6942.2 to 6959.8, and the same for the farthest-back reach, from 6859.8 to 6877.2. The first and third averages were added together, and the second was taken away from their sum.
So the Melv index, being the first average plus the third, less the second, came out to 13.4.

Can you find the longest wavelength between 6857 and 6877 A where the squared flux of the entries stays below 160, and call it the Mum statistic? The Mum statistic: 6873.5 A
